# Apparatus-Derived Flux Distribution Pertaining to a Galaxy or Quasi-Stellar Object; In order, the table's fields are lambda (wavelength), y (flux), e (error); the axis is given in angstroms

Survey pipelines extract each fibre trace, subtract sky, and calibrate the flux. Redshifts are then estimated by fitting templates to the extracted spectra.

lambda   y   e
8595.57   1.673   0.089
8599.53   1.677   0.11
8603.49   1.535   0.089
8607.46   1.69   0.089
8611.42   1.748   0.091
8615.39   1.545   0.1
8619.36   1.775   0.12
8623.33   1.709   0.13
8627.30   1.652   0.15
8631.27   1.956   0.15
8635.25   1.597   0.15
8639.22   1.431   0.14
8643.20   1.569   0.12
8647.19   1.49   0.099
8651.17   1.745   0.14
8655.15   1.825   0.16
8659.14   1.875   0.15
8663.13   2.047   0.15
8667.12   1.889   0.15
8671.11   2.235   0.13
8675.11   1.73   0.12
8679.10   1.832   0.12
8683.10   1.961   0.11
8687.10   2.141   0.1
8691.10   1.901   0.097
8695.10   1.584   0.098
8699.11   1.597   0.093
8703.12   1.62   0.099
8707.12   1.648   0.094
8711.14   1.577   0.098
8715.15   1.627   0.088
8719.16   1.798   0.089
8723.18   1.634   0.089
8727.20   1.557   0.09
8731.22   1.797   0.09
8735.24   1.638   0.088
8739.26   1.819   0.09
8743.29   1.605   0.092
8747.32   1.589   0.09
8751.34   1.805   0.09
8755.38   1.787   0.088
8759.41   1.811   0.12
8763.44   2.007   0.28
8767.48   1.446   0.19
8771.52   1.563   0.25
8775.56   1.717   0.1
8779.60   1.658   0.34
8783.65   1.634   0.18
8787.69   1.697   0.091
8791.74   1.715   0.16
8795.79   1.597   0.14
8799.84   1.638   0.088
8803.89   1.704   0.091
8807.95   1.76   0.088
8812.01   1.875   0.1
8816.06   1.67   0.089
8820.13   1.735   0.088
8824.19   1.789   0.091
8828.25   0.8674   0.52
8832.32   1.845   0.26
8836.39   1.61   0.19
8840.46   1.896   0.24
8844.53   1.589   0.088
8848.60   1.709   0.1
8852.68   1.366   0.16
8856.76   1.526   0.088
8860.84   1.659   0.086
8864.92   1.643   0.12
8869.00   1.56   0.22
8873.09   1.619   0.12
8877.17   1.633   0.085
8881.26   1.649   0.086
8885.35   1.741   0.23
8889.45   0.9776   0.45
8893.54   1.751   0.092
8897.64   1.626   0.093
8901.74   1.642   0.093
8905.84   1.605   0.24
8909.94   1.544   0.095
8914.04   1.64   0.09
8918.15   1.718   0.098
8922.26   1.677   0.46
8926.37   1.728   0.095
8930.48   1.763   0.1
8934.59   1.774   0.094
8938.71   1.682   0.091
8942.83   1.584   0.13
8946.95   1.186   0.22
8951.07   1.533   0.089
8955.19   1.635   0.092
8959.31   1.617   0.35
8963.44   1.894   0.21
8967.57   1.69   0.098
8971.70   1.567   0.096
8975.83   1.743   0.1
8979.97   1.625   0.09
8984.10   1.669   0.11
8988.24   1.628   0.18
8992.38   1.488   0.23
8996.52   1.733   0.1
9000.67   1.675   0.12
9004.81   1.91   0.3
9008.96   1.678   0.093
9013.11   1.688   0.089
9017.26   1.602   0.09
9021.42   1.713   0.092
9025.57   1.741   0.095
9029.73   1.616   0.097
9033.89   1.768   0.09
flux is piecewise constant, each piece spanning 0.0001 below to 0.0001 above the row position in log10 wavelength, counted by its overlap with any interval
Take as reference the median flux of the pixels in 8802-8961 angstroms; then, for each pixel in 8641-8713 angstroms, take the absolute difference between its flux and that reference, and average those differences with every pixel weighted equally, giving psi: 0.20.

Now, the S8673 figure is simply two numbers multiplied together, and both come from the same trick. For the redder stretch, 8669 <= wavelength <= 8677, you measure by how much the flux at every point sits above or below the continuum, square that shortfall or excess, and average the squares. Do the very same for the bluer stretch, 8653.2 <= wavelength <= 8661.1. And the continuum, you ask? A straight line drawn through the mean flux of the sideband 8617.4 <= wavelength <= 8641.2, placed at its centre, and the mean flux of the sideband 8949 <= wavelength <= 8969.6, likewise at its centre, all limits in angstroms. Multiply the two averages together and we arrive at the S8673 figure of 0.0042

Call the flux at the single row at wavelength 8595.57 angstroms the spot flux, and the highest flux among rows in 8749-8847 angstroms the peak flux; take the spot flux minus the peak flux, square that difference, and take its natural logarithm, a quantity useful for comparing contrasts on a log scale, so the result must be -2.2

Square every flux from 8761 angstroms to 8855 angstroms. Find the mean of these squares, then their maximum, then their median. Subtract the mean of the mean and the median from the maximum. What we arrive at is 1.2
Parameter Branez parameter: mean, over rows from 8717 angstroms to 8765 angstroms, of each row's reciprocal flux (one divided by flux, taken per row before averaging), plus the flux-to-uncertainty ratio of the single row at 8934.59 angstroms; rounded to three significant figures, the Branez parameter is 19.5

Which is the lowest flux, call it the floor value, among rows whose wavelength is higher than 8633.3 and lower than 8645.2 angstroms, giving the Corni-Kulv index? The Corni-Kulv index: 1.431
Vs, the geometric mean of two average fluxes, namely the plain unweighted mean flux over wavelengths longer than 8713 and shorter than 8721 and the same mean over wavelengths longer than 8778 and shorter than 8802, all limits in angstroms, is 1.68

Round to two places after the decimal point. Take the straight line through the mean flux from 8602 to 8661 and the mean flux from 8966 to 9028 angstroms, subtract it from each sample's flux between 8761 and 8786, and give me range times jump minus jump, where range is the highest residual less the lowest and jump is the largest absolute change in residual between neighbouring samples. -0.25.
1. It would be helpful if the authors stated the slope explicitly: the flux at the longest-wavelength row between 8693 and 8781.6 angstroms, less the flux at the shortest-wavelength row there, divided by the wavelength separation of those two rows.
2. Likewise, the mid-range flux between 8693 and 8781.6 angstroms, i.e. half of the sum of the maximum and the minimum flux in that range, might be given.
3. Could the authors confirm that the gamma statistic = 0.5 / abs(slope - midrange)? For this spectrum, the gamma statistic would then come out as 0.29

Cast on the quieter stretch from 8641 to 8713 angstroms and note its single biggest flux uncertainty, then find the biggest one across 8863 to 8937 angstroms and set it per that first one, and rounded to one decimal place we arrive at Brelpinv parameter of 2.9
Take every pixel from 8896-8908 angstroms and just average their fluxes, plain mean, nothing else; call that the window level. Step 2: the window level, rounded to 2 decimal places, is 1.62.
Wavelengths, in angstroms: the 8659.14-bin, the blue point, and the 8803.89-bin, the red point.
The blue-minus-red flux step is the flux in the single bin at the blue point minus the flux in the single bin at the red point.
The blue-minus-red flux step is 0.17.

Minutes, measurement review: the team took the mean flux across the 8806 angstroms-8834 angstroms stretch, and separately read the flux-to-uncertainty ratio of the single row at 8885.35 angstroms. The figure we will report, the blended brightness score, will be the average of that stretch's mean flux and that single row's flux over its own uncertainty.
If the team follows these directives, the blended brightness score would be 4.6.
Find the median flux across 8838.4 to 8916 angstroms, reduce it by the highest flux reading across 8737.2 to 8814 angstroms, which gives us -0.37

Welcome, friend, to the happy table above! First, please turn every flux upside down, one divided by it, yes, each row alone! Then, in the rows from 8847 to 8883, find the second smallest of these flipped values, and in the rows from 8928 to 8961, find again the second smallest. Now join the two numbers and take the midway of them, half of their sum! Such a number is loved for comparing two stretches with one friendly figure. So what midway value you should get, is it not 0.585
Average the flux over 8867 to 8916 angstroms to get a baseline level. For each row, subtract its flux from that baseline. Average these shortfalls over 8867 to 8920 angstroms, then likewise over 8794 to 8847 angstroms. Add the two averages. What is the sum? -0.088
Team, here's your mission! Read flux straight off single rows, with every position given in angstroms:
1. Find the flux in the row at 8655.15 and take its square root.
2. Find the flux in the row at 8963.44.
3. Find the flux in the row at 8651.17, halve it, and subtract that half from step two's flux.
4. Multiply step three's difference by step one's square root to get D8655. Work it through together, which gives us 1.38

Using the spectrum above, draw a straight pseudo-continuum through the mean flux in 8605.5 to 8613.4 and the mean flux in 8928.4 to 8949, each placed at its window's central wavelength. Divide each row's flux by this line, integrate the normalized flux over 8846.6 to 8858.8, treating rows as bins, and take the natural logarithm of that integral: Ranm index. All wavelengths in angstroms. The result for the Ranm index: 2.44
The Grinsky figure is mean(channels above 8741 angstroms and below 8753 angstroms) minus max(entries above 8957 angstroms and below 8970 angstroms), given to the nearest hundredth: -0.23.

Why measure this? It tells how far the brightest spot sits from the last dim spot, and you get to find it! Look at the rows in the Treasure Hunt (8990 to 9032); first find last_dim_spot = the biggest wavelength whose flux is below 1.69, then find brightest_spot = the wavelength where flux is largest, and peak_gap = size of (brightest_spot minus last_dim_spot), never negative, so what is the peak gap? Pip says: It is 24.9 angstroms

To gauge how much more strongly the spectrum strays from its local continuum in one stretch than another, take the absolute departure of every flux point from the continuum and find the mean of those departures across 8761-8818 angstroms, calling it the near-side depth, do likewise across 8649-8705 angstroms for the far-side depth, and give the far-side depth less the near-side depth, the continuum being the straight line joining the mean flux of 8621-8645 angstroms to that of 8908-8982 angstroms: 0.13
